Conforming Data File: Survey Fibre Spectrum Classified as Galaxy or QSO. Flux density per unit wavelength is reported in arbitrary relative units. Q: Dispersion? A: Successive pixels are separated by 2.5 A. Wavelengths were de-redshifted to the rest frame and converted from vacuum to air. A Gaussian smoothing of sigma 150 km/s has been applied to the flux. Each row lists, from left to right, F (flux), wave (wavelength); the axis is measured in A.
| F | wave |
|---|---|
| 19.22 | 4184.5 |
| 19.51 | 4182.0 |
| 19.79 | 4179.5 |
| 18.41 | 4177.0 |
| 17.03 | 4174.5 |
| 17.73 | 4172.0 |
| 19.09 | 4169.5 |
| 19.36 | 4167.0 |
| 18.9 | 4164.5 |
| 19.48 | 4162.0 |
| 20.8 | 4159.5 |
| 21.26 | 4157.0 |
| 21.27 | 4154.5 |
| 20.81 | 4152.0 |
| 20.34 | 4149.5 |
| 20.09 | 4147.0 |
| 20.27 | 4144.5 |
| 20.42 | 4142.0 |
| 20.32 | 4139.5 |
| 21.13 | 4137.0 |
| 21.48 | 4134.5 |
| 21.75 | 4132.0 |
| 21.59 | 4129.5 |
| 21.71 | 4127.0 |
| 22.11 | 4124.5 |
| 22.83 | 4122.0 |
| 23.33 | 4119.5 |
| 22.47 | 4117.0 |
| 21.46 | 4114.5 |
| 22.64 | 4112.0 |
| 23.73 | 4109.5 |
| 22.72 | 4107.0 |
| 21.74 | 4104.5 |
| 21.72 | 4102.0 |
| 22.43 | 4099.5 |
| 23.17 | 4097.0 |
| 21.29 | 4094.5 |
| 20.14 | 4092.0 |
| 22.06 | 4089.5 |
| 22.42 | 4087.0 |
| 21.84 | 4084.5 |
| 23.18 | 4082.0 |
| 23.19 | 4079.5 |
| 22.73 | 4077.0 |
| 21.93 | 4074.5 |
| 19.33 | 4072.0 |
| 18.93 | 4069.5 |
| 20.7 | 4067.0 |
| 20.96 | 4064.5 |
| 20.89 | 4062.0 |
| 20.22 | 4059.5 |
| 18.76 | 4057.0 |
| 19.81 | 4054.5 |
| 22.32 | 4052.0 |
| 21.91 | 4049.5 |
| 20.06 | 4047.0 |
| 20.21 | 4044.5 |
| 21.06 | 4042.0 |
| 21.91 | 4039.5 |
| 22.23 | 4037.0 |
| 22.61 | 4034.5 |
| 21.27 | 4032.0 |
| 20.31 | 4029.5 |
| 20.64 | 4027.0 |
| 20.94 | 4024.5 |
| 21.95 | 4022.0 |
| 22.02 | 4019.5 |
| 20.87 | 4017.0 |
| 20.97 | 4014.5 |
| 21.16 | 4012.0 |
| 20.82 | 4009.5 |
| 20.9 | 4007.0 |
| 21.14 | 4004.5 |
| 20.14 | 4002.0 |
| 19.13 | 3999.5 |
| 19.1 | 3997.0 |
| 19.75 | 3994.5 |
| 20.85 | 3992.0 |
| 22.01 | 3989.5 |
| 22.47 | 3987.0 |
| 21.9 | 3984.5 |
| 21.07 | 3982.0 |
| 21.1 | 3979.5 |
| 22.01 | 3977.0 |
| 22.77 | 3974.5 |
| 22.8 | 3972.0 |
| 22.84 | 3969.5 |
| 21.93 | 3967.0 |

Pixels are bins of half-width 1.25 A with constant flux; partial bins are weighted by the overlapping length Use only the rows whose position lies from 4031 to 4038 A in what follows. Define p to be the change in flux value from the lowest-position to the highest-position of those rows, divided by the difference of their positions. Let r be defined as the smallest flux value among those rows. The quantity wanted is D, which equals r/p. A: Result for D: 111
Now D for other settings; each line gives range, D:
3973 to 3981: -63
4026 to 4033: 161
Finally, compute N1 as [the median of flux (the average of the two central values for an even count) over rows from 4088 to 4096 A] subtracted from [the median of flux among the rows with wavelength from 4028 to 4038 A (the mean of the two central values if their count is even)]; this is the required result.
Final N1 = 0.5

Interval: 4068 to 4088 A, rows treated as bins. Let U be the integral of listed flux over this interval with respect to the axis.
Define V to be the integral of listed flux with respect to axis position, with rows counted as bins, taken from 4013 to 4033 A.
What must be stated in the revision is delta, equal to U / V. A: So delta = 1.03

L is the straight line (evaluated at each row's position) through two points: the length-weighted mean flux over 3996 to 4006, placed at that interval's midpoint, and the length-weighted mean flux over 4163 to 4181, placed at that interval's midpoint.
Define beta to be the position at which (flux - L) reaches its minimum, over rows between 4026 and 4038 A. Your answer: 4029.5 A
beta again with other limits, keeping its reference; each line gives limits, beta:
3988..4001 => 3997.0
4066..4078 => 4069.5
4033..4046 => 4044.5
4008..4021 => 4009.5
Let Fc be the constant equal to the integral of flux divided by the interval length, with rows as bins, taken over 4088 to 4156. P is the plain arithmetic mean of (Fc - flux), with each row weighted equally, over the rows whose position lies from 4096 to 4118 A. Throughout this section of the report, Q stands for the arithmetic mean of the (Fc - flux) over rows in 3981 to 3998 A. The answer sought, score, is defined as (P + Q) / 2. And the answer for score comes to -0.1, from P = -0.8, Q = 0.6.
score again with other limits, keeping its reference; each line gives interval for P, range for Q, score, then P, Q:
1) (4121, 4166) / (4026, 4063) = 0.7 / 0.7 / 0.7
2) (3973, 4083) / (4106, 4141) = 0.1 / 0.6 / -0.4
